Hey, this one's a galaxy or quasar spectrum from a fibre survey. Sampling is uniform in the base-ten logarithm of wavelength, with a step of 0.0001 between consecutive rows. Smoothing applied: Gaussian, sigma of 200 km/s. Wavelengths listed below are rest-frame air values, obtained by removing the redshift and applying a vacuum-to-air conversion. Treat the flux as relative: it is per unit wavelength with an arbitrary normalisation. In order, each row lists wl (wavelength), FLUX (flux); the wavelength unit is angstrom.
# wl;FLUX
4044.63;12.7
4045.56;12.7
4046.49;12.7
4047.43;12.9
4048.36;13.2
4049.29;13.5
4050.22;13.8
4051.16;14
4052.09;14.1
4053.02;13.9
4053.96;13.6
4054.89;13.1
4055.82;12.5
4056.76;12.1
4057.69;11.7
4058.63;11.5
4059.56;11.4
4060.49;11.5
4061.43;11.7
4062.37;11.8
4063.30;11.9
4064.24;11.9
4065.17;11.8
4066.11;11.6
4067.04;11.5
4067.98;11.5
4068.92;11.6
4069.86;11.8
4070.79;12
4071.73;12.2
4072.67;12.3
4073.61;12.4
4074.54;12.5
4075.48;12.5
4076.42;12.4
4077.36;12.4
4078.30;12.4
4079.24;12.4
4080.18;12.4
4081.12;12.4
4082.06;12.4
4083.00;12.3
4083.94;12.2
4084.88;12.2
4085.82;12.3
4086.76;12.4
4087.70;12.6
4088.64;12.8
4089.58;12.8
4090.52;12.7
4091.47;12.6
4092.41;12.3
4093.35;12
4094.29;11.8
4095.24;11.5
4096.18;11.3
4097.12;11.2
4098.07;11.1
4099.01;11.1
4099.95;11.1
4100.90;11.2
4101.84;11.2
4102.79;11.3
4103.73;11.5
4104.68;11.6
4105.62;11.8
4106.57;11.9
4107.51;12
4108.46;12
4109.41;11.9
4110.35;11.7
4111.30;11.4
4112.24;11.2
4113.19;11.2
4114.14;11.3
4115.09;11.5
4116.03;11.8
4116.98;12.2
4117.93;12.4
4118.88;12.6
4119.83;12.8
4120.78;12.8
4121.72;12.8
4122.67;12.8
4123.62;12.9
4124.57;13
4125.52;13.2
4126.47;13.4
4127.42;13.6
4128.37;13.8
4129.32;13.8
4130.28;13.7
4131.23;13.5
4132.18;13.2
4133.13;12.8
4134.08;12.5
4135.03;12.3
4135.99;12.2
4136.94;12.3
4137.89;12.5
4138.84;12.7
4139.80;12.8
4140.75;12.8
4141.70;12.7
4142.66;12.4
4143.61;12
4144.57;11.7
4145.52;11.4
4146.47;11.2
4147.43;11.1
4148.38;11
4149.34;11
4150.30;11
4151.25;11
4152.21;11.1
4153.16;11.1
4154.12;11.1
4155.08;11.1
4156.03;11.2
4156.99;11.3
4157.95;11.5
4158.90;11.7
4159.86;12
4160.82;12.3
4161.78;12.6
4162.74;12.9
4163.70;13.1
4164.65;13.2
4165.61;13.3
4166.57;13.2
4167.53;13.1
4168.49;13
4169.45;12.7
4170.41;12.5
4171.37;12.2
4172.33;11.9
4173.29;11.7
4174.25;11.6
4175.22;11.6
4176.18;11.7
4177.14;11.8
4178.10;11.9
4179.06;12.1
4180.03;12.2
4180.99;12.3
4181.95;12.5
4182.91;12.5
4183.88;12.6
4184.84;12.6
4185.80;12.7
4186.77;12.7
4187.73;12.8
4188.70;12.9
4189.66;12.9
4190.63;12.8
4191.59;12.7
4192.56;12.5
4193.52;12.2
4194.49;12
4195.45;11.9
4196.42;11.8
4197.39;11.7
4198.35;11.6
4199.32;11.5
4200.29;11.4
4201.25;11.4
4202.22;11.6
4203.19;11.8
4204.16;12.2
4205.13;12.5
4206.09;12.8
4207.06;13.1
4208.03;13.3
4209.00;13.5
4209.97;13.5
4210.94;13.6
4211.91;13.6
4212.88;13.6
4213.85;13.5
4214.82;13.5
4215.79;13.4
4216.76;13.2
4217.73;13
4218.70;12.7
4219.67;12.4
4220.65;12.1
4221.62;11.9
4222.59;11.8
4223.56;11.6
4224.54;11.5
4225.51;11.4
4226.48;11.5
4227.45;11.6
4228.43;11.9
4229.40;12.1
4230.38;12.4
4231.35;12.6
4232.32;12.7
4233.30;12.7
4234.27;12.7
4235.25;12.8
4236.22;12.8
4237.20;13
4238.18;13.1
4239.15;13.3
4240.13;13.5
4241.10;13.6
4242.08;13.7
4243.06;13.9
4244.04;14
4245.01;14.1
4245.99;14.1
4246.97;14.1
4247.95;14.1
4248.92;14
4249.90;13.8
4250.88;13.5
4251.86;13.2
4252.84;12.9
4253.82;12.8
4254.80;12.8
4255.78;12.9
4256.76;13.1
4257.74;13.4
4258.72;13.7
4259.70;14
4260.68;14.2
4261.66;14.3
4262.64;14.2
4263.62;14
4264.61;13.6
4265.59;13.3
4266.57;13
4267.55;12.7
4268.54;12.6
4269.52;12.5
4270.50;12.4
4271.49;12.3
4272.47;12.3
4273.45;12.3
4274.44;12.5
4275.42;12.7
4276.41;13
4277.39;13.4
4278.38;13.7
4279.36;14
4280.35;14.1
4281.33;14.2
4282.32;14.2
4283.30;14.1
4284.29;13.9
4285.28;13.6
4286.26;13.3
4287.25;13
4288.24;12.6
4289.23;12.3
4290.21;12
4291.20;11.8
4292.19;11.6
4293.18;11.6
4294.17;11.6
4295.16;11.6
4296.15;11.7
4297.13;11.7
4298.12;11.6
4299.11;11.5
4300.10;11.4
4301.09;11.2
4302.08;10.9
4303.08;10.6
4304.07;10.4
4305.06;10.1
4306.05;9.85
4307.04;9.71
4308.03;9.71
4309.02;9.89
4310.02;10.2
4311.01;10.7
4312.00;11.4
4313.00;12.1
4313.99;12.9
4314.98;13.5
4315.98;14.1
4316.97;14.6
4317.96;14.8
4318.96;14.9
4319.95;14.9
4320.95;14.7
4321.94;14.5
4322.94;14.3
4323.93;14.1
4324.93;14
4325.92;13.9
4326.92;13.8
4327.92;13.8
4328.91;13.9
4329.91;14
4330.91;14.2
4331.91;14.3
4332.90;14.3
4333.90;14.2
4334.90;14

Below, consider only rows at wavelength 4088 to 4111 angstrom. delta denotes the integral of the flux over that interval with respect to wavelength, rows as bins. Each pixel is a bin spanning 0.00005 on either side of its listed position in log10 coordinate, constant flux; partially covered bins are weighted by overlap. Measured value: 271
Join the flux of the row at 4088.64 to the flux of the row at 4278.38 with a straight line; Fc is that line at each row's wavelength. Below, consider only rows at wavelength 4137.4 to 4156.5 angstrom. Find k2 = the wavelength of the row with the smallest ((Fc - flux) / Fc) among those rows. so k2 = 4139.80 angstrom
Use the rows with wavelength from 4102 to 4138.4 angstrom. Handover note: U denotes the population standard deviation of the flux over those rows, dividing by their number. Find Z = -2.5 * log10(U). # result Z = 0.28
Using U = 0.77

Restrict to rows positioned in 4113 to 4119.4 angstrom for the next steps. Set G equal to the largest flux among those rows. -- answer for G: 12.6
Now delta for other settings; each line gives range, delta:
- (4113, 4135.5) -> 287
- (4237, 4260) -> 311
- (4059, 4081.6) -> 271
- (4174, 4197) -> 283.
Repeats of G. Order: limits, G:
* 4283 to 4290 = 14.1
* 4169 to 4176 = 12.7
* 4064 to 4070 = 11.9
